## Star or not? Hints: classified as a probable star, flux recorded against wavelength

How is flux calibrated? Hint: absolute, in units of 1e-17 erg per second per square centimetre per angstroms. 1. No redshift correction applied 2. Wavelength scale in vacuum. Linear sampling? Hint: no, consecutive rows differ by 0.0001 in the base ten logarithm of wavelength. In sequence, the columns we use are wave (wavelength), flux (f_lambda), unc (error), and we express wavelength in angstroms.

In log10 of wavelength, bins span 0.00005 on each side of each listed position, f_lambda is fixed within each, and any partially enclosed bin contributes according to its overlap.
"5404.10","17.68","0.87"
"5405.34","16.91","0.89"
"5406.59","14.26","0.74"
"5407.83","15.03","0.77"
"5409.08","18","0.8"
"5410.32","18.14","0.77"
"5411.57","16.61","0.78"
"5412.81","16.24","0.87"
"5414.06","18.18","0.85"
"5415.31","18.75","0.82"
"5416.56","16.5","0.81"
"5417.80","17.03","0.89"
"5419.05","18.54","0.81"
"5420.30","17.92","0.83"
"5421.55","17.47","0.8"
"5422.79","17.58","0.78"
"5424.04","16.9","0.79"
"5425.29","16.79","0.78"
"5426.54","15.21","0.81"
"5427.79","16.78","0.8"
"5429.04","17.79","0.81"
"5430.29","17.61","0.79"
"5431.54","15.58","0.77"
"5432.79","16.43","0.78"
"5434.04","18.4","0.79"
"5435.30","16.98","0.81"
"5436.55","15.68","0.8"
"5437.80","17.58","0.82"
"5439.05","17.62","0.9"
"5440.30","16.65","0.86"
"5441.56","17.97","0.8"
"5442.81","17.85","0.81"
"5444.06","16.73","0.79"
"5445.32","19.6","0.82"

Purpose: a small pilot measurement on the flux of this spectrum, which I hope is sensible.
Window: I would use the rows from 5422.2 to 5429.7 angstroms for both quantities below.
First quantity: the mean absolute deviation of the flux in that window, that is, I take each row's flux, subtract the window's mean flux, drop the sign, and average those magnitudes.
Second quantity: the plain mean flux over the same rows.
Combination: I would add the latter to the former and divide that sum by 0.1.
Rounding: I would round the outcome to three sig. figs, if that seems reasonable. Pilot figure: 174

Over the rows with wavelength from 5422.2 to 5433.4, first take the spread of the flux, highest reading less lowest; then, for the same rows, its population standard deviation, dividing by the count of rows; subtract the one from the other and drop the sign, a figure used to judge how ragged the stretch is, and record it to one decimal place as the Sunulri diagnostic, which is 1.7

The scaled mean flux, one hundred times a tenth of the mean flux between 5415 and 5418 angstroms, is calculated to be 174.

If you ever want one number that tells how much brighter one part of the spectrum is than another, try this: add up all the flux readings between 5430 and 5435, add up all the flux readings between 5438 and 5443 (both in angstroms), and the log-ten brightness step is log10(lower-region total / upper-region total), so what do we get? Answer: -0.013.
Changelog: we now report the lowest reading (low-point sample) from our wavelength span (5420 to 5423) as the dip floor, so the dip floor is 17.47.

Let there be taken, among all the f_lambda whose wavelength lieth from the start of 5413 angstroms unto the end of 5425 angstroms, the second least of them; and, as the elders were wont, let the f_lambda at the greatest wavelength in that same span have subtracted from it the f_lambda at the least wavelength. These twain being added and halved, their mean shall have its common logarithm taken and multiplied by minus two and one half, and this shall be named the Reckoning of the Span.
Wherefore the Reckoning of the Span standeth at -2.232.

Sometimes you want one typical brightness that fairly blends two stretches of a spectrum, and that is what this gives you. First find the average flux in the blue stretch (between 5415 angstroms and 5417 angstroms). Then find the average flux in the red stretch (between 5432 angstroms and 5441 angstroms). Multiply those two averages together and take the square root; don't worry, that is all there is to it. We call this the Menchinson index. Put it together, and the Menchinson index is 17.3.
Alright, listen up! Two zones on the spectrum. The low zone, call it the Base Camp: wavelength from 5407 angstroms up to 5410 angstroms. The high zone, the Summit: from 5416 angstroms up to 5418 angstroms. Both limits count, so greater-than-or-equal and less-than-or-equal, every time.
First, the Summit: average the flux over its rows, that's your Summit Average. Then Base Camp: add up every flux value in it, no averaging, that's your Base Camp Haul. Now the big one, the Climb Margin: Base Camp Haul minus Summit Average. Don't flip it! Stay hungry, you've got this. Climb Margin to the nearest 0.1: 16.3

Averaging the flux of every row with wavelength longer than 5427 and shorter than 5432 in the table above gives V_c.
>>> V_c 16.9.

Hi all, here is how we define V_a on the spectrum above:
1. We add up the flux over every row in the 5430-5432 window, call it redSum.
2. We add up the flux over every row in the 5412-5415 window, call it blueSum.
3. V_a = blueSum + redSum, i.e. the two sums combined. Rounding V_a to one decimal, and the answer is 67.6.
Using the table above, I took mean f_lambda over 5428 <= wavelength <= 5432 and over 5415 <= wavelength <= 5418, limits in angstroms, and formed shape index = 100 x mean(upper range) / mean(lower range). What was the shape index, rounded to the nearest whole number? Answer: 98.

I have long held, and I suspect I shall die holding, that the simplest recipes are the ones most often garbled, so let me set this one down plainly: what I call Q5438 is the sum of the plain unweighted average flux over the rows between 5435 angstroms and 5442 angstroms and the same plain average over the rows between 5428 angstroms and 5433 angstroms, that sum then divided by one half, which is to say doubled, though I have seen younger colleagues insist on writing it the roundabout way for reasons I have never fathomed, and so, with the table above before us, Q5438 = 67.9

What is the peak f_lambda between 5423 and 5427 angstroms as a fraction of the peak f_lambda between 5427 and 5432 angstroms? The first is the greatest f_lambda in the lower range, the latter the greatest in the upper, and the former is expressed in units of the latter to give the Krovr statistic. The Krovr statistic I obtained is 0.95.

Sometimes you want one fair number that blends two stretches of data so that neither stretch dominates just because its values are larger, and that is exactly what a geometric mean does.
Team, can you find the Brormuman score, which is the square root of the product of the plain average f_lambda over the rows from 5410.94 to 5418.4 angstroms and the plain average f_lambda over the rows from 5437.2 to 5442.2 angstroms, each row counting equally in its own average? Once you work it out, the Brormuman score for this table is 17.3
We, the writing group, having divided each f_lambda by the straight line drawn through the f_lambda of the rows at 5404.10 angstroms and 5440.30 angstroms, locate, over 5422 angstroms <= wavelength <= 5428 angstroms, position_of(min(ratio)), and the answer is 5426.54 angstroms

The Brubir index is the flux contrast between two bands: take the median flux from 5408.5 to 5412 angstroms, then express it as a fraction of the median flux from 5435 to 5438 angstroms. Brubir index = 1.06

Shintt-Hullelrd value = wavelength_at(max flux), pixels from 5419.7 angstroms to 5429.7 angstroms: 5420.30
